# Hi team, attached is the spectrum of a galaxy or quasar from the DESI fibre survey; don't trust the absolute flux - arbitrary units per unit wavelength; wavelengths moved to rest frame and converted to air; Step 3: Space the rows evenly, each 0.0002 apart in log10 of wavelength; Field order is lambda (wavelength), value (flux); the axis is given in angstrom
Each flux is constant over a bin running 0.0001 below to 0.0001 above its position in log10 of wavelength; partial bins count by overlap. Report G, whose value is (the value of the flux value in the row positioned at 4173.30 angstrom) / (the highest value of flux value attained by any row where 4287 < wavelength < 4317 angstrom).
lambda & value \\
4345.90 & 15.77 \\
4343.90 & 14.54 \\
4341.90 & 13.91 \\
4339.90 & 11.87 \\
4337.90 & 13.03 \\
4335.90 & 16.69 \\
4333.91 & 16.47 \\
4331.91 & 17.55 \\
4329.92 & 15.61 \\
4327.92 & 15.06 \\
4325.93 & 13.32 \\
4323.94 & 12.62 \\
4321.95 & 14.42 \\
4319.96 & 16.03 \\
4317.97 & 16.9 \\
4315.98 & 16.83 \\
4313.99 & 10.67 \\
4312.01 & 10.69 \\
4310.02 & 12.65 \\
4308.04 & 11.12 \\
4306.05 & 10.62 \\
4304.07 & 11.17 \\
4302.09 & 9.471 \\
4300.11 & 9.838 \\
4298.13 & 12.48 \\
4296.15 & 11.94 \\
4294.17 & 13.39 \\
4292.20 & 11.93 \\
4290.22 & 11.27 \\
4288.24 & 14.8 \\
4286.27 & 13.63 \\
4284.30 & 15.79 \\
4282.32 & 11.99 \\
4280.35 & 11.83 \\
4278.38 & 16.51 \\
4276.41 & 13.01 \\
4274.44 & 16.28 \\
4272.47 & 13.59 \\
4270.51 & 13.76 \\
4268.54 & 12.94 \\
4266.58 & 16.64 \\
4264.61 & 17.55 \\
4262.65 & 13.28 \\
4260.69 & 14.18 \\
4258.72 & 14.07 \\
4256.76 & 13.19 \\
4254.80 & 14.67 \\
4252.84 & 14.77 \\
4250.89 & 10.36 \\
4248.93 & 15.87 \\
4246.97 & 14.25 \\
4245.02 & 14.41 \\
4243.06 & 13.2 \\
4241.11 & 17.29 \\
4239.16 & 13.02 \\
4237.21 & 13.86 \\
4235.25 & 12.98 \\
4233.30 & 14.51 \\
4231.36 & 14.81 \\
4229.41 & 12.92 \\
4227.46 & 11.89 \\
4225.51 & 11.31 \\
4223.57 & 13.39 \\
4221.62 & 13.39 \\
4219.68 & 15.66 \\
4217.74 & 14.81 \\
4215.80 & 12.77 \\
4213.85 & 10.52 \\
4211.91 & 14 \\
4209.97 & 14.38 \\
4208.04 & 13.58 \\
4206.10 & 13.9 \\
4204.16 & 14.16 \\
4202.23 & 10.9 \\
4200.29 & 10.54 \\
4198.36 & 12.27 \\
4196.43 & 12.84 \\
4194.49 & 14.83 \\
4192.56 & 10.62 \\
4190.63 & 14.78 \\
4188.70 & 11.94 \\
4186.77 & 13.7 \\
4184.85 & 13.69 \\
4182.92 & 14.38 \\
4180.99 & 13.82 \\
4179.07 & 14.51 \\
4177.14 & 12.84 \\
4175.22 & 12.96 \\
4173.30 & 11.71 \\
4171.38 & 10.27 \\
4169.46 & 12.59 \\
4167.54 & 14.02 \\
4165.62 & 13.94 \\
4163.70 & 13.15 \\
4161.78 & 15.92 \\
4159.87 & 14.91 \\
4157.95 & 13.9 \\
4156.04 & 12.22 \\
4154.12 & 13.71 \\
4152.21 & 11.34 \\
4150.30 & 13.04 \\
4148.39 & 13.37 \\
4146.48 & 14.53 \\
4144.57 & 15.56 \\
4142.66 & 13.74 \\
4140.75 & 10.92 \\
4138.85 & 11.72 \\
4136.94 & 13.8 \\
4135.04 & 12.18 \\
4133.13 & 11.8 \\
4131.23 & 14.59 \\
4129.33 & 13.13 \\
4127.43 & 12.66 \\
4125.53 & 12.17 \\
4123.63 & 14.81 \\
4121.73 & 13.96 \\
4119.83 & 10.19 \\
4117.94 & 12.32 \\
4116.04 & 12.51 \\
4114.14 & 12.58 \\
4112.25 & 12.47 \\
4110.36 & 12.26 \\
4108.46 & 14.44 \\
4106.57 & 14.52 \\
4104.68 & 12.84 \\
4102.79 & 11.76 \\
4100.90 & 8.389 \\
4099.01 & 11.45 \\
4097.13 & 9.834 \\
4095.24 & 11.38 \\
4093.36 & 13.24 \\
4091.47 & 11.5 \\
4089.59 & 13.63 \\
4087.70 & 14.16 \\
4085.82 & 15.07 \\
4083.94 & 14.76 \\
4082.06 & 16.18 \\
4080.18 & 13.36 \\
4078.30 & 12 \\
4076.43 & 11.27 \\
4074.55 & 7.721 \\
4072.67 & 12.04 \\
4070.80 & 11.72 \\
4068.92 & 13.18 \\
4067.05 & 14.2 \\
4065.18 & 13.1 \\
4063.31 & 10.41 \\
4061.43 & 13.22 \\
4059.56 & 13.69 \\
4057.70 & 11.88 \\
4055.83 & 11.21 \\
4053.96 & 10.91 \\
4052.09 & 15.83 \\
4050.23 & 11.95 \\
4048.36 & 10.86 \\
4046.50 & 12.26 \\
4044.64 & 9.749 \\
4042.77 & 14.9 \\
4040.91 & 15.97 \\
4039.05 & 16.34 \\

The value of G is 0.70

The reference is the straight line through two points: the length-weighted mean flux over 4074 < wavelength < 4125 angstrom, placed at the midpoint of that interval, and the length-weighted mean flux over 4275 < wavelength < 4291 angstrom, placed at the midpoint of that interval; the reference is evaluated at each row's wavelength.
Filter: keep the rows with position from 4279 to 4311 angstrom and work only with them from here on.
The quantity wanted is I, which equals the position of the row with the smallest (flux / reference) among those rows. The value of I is 4302.09 angstrom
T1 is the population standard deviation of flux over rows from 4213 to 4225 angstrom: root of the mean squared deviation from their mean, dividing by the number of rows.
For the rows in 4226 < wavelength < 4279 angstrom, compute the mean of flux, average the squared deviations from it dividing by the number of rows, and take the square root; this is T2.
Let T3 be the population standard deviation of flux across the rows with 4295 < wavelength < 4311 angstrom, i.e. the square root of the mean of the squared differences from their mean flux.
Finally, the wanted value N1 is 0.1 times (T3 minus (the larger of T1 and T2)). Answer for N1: -0.05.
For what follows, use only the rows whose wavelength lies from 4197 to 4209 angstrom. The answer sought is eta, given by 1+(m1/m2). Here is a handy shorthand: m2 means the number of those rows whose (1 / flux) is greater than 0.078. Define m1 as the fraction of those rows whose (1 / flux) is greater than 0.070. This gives 1.33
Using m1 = 1.00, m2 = 3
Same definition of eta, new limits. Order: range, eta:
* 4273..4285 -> 1.25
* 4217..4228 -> 1.33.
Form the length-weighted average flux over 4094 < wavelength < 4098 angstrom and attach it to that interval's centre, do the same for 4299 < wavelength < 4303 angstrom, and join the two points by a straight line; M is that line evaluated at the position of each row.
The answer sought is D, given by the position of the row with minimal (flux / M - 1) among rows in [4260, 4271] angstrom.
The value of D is 4268.54 angstrom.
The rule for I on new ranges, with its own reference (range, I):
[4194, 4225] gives 4213.85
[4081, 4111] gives 4100.90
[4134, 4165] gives 4140.75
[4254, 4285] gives 4280.35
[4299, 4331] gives 4302.09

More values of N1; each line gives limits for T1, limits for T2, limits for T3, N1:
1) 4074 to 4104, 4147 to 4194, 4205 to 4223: -0.09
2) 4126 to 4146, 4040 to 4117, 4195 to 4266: -0.02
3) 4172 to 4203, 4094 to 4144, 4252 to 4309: 0.05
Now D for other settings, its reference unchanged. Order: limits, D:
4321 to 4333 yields 4323.94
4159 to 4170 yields 4169.46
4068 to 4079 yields 4074.55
